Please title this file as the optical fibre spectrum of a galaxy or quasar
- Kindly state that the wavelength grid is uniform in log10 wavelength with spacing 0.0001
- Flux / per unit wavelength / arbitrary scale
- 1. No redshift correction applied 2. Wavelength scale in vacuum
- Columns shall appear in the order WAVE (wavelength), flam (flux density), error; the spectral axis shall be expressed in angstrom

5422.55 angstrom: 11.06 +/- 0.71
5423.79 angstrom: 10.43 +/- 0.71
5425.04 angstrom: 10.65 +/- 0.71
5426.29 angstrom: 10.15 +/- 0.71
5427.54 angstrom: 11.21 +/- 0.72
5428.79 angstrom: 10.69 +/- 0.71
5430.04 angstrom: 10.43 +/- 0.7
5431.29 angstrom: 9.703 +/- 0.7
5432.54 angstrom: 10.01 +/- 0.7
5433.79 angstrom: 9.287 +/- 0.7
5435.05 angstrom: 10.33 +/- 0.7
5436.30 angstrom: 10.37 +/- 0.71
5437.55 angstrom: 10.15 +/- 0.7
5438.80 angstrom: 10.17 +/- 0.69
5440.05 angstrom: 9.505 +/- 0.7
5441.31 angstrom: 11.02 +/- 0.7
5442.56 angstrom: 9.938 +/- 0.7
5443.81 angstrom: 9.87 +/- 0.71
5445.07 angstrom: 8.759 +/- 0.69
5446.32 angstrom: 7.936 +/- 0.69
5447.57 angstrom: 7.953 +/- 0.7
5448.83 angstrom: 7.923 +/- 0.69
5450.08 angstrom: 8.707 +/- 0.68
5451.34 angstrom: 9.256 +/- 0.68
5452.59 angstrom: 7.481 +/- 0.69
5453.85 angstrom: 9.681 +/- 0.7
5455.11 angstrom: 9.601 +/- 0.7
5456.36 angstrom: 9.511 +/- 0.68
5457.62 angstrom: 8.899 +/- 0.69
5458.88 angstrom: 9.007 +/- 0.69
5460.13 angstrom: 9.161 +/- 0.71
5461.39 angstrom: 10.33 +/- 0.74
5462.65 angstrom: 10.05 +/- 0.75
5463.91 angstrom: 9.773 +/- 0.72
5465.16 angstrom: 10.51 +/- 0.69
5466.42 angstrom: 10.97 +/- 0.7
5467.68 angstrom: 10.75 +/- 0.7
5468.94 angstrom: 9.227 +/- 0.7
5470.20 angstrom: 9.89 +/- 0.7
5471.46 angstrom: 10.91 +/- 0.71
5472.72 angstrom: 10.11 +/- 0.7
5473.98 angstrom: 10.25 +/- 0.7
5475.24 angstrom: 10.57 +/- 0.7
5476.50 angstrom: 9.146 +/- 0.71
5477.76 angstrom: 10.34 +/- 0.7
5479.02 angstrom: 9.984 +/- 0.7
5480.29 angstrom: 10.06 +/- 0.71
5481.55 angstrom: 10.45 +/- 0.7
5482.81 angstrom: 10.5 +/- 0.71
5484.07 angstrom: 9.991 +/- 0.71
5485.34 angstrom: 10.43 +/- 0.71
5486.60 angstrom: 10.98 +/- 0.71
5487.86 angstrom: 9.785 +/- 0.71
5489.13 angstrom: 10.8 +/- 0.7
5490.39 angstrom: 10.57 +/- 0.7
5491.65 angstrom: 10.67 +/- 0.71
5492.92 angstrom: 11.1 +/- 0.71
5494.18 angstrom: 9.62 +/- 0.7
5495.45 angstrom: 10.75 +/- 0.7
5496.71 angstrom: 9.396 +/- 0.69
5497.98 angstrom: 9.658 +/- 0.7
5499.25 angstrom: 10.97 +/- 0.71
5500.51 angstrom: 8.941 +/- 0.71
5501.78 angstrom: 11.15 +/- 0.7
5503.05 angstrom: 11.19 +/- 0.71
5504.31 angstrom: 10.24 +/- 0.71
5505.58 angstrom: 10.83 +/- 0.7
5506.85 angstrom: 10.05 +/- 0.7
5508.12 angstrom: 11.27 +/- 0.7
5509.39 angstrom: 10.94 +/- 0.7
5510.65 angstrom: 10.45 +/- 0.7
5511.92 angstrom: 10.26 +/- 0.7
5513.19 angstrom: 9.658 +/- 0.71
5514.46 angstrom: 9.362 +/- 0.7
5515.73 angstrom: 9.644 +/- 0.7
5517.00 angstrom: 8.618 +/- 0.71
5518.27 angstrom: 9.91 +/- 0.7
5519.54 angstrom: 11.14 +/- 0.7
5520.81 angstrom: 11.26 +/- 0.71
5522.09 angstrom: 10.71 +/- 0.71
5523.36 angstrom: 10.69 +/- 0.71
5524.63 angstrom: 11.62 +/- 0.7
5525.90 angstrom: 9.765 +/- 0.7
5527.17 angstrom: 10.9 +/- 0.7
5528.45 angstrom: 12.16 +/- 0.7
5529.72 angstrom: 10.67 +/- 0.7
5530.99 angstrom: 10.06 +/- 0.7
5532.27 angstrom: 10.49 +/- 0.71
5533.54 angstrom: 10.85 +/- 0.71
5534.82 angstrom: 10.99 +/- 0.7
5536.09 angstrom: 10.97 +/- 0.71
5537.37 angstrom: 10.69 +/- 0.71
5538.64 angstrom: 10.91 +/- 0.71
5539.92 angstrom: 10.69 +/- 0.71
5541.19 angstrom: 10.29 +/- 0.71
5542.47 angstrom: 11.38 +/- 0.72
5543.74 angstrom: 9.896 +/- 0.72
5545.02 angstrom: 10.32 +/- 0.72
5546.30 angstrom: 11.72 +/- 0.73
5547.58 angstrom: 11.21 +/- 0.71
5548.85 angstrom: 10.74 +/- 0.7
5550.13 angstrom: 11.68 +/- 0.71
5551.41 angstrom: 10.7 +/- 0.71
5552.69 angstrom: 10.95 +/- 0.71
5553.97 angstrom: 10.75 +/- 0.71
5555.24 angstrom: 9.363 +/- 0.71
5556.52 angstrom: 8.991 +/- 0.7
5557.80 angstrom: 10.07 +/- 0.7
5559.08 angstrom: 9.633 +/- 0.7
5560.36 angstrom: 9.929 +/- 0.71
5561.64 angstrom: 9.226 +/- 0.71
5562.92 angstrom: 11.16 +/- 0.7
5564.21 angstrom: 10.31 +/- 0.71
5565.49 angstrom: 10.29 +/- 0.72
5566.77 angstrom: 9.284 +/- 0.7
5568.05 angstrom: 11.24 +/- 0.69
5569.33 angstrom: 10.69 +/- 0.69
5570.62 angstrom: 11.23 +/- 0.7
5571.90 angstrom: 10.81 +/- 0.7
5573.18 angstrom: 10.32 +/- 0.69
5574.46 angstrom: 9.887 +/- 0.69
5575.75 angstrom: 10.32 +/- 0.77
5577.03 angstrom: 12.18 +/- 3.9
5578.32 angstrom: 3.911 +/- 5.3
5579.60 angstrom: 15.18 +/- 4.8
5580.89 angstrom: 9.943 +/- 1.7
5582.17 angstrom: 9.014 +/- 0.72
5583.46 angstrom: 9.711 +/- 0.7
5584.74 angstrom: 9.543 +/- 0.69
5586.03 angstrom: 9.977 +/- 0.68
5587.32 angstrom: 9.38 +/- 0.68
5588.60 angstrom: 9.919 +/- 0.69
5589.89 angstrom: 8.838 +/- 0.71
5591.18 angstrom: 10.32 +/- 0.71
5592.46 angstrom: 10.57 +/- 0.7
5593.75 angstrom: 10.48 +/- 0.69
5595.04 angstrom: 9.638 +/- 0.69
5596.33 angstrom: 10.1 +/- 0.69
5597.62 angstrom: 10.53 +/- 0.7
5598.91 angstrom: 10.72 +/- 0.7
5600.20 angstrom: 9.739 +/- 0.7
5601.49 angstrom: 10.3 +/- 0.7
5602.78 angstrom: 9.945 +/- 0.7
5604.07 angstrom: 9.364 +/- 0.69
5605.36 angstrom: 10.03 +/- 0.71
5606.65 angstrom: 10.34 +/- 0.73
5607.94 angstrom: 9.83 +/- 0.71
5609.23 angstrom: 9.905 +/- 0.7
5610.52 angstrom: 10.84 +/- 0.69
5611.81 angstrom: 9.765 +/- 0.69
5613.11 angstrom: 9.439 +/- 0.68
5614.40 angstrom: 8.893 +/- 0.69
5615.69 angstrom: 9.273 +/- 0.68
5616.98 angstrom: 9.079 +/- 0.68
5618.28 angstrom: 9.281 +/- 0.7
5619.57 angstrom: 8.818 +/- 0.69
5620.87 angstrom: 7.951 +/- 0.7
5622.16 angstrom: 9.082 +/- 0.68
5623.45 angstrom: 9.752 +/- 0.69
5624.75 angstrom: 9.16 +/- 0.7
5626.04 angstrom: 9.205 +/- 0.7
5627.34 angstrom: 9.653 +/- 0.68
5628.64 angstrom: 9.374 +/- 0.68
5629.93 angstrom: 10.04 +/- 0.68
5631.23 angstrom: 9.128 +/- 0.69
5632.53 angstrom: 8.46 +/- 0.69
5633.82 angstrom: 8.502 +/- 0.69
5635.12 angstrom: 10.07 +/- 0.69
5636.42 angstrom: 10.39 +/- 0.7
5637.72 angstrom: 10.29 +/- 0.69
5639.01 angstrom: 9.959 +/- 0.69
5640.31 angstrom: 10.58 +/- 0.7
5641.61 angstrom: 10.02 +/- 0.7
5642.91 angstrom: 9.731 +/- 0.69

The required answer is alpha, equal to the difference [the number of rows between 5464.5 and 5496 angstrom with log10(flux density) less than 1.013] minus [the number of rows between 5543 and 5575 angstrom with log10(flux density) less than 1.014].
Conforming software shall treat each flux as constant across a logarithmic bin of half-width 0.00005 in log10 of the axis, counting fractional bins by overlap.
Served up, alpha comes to -3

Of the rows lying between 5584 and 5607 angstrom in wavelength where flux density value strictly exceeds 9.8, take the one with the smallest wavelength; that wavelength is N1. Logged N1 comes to 5586.03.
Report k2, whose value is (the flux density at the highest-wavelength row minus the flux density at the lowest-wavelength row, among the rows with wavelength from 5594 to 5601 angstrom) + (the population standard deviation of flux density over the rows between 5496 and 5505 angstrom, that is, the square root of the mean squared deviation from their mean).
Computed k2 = 0.9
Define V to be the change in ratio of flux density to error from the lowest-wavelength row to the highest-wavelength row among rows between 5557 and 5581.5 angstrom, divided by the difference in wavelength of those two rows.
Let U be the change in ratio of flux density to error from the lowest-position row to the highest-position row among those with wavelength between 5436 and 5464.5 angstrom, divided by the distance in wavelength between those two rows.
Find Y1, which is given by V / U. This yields 10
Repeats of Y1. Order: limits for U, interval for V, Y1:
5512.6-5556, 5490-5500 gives -4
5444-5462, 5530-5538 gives 1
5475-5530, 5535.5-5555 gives -7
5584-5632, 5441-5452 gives 16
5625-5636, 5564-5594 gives 0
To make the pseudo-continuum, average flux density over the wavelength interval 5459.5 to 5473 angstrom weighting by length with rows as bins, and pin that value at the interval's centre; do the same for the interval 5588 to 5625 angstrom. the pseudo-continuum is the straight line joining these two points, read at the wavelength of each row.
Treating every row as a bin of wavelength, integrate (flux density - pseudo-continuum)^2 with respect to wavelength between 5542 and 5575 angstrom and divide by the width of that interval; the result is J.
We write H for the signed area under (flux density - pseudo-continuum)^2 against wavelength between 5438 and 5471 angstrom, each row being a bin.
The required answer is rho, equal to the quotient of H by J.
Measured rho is 52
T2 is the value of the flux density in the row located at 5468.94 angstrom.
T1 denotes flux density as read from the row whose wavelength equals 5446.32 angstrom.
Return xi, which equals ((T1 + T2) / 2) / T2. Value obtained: 0.93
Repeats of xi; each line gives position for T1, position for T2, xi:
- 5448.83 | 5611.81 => 0.91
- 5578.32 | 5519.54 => 0.68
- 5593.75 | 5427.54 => 0.97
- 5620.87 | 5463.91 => 0.91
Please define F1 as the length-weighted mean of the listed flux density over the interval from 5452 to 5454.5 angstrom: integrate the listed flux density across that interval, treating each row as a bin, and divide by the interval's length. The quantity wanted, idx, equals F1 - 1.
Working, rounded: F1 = 8.6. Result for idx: 7.58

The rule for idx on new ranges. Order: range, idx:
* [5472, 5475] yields 9.26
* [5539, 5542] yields 9.57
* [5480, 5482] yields 9.28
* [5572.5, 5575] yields 9.15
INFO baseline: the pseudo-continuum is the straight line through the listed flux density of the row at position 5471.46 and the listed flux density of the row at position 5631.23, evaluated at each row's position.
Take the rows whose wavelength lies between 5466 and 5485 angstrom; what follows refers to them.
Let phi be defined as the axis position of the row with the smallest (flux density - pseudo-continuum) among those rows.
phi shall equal 5468.94 angstrom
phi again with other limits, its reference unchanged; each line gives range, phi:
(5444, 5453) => 5452.59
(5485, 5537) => 5517.00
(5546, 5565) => 5556.52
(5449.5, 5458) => 5452.59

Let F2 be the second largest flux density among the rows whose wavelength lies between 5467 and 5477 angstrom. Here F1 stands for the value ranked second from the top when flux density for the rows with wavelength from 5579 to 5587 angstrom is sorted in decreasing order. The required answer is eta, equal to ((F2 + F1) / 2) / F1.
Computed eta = 1.04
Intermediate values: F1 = 9.977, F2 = 10.75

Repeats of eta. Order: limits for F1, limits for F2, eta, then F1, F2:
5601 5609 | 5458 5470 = 1.02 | 10.3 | 10.75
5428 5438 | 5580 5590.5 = 0.98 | 10.43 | 9.943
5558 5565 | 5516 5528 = 1.05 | 10.31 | 11.26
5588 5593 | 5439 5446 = 0.98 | 10.32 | 9.938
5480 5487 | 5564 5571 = 1.03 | 10.5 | 11.23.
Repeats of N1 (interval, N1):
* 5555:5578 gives 5557.80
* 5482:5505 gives 5482.81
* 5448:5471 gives 5461.39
